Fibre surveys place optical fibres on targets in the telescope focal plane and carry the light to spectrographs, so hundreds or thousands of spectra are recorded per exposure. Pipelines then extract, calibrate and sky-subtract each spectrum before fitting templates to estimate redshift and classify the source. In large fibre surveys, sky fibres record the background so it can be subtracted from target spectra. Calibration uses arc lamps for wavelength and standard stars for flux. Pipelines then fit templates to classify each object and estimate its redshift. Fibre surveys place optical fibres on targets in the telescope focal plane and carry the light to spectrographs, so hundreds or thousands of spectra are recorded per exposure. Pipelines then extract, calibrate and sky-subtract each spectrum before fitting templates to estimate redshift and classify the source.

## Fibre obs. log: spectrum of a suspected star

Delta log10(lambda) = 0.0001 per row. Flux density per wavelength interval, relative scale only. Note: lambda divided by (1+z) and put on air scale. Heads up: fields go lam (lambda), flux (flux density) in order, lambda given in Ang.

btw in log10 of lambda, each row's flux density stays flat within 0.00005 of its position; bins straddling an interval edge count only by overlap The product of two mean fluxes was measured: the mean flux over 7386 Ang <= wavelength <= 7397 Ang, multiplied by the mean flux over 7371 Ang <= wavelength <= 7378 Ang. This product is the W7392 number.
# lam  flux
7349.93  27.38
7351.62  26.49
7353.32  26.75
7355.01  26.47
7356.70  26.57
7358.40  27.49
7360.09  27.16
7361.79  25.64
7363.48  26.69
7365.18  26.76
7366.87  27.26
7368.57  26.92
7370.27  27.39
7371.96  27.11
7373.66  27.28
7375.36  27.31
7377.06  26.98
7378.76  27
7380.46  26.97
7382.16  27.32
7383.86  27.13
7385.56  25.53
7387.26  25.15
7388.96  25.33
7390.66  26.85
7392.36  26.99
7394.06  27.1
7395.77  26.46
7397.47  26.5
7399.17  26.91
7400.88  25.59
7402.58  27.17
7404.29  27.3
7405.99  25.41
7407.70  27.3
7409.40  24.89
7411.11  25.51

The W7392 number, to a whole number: 715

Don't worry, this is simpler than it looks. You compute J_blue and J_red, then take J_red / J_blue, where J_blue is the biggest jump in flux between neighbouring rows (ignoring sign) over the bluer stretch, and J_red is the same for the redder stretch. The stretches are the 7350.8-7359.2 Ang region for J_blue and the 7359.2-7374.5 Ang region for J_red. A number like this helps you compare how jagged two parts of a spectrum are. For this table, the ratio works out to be 1.7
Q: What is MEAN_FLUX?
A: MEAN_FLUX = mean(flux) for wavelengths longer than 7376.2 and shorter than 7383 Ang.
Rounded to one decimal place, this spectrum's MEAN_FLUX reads 27.1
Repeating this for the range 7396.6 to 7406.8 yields 26.5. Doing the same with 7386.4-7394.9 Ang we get 26.3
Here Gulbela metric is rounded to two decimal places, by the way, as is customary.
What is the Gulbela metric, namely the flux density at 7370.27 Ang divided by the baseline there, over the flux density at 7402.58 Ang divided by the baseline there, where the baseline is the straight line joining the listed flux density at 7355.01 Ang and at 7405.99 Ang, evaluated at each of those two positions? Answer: 0.98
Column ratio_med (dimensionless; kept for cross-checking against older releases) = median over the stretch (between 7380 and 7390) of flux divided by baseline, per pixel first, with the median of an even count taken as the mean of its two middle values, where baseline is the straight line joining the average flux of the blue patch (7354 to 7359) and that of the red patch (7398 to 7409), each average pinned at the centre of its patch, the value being 0.98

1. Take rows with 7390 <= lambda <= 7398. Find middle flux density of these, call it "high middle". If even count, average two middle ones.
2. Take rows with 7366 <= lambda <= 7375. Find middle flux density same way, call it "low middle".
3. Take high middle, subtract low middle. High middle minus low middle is -0.4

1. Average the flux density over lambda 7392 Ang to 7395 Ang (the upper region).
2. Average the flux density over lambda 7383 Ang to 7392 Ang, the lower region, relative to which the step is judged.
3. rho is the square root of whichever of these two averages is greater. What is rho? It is 5.20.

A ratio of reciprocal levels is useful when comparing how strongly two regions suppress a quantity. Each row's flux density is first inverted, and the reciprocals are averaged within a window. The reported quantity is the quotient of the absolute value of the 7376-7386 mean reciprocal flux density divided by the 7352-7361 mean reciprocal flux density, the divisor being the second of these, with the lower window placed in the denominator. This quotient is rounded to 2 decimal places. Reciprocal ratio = 1.00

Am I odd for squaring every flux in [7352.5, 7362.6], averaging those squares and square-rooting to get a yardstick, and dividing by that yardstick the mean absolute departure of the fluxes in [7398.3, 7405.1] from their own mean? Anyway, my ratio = 0.022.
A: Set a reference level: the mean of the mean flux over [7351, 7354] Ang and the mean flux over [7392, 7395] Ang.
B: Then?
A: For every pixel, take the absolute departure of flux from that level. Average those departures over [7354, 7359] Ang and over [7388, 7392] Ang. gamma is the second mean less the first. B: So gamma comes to 0.3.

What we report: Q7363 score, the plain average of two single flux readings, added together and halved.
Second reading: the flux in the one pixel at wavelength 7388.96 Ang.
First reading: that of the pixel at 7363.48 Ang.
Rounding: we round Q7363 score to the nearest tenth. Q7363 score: 26.0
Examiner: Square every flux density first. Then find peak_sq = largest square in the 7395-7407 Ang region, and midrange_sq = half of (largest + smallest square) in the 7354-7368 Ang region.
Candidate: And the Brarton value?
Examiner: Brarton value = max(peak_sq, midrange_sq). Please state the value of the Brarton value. 745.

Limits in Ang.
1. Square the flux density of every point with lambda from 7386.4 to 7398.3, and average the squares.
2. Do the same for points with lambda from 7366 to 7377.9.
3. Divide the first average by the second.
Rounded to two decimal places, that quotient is 0.94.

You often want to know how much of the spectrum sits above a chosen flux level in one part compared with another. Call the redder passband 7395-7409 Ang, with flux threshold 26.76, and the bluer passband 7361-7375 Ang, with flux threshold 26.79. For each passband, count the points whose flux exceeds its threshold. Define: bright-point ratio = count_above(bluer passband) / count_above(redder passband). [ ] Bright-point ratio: 1.25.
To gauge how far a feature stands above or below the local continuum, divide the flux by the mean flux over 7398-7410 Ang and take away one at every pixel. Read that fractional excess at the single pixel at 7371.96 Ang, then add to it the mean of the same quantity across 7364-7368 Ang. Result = 0.05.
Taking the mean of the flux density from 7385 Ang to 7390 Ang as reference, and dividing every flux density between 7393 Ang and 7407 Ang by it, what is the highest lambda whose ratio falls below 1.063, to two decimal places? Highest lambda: 7405.99 Ang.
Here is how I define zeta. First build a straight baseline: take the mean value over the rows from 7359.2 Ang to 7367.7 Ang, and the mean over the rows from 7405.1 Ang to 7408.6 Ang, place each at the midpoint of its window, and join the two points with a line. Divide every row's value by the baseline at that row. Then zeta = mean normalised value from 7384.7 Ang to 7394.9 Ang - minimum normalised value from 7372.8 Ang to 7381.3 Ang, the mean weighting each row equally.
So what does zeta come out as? -0.03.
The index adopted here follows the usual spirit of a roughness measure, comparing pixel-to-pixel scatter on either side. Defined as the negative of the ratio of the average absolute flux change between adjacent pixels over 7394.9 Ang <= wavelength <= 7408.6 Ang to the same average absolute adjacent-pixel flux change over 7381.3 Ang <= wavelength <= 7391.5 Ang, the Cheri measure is -1.3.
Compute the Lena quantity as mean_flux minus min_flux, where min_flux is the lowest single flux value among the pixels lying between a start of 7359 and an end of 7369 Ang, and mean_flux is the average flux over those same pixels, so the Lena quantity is 1.1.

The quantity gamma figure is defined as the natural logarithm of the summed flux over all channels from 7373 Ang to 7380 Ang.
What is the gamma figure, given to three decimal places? 4.687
